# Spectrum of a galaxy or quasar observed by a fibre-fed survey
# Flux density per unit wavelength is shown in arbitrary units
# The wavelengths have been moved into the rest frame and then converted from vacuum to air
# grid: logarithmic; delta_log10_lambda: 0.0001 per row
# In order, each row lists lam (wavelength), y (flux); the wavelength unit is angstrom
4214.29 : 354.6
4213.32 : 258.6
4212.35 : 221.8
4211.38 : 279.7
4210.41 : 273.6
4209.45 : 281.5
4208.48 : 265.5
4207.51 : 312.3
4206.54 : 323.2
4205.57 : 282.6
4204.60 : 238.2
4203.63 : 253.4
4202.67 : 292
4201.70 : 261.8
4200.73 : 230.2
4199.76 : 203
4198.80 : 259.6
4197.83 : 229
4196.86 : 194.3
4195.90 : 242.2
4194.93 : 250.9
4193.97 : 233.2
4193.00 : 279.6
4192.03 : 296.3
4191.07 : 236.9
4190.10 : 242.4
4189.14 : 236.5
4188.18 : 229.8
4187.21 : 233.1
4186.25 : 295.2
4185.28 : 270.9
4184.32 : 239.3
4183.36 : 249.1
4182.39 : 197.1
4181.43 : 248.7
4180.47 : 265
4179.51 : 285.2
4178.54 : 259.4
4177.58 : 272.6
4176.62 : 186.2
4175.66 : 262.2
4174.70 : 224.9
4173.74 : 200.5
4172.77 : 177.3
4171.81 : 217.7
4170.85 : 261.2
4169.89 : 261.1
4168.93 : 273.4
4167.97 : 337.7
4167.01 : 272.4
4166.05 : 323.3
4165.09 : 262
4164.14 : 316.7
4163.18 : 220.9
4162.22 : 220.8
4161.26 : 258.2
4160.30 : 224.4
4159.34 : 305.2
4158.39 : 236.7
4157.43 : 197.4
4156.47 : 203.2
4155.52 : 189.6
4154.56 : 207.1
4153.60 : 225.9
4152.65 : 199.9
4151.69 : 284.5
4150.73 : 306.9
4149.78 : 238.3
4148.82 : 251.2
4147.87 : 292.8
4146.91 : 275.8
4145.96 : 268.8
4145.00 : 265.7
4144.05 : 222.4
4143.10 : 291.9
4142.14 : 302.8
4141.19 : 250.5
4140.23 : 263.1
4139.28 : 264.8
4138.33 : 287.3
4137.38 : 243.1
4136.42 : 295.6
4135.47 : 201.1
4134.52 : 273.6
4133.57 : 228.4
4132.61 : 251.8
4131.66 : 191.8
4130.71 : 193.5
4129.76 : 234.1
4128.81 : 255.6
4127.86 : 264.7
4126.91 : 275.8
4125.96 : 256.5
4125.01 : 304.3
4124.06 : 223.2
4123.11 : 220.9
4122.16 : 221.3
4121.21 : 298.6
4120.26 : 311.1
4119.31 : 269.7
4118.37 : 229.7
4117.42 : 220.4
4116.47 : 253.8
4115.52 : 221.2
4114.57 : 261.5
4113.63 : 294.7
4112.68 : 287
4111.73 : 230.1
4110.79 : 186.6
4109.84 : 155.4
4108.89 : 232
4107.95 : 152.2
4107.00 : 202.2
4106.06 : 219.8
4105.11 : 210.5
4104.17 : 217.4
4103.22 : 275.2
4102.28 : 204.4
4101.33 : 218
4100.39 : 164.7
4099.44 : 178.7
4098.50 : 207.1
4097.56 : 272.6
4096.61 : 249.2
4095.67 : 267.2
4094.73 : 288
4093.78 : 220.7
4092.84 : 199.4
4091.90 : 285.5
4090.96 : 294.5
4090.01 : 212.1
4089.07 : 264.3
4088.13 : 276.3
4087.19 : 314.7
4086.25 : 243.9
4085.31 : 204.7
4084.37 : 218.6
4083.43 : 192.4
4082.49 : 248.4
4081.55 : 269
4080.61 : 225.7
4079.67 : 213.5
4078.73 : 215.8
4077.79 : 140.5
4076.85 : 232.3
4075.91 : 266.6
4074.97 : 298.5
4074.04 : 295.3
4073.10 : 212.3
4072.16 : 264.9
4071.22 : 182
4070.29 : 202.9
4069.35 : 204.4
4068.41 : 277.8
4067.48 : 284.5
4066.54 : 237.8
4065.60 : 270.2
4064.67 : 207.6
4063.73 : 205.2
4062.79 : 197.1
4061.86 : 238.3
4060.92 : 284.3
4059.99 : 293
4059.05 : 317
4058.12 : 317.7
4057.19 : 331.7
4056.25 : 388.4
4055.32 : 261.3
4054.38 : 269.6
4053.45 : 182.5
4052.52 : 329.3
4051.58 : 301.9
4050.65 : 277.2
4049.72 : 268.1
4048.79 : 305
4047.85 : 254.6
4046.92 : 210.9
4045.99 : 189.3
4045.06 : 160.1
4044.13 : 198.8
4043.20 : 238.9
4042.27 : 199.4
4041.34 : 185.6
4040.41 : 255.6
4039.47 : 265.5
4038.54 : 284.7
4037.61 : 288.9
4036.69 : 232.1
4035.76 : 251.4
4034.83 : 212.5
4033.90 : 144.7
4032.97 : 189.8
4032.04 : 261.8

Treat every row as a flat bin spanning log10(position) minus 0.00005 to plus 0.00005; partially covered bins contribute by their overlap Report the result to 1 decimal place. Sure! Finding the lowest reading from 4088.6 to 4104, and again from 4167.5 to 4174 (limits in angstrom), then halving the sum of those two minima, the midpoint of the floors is 171.0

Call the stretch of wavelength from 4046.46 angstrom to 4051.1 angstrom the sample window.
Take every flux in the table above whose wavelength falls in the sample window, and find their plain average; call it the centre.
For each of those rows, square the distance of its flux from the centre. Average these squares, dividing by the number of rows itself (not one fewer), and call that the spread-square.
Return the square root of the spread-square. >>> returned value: 31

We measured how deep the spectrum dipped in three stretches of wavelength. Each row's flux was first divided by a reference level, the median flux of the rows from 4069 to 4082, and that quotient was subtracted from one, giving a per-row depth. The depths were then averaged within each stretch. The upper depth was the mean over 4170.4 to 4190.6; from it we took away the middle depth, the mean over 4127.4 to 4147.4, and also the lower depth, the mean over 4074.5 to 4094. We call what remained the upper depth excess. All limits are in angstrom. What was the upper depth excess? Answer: 0.15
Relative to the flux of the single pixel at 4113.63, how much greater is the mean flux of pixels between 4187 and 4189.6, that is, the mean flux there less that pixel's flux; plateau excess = -62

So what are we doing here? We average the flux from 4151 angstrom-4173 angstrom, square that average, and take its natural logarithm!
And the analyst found 11.0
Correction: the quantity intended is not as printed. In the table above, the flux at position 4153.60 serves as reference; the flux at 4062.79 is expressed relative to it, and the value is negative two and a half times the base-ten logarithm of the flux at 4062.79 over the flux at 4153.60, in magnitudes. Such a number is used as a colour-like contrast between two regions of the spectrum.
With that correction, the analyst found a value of 0.15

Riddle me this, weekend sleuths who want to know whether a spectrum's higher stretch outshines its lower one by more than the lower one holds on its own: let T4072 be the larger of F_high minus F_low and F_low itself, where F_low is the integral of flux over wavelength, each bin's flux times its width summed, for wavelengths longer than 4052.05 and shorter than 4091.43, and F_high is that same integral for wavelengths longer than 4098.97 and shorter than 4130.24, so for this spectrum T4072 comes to 9924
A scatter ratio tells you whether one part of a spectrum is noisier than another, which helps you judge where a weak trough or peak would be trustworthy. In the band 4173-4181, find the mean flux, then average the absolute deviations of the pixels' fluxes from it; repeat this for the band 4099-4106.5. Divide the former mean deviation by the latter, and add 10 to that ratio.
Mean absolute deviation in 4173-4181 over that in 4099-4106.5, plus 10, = 11.4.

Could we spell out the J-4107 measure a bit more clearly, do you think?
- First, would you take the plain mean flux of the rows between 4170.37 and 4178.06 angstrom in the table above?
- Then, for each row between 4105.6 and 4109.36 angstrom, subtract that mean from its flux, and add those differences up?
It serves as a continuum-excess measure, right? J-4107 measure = -95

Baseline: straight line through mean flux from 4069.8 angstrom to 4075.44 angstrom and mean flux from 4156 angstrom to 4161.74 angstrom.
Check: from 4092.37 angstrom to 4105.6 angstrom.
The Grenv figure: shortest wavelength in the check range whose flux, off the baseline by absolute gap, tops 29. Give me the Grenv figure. 4092.84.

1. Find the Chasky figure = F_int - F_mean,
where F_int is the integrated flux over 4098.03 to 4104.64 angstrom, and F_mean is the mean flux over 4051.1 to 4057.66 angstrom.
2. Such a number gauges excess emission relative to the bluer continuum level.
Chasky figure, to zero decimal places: 1089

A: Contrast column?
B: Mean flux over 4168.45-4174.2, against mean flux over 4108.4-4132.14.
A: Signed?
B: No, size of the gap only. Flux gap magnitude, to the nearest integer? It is 12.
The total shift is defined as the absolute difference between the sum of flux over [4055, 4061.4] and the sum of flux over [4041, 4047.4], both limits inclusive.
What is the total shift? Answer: 810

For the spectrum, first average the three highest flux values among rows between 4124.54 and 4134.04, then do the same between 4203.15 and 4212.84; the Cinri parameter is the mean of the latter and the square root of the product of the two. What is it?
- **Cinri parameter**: 300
